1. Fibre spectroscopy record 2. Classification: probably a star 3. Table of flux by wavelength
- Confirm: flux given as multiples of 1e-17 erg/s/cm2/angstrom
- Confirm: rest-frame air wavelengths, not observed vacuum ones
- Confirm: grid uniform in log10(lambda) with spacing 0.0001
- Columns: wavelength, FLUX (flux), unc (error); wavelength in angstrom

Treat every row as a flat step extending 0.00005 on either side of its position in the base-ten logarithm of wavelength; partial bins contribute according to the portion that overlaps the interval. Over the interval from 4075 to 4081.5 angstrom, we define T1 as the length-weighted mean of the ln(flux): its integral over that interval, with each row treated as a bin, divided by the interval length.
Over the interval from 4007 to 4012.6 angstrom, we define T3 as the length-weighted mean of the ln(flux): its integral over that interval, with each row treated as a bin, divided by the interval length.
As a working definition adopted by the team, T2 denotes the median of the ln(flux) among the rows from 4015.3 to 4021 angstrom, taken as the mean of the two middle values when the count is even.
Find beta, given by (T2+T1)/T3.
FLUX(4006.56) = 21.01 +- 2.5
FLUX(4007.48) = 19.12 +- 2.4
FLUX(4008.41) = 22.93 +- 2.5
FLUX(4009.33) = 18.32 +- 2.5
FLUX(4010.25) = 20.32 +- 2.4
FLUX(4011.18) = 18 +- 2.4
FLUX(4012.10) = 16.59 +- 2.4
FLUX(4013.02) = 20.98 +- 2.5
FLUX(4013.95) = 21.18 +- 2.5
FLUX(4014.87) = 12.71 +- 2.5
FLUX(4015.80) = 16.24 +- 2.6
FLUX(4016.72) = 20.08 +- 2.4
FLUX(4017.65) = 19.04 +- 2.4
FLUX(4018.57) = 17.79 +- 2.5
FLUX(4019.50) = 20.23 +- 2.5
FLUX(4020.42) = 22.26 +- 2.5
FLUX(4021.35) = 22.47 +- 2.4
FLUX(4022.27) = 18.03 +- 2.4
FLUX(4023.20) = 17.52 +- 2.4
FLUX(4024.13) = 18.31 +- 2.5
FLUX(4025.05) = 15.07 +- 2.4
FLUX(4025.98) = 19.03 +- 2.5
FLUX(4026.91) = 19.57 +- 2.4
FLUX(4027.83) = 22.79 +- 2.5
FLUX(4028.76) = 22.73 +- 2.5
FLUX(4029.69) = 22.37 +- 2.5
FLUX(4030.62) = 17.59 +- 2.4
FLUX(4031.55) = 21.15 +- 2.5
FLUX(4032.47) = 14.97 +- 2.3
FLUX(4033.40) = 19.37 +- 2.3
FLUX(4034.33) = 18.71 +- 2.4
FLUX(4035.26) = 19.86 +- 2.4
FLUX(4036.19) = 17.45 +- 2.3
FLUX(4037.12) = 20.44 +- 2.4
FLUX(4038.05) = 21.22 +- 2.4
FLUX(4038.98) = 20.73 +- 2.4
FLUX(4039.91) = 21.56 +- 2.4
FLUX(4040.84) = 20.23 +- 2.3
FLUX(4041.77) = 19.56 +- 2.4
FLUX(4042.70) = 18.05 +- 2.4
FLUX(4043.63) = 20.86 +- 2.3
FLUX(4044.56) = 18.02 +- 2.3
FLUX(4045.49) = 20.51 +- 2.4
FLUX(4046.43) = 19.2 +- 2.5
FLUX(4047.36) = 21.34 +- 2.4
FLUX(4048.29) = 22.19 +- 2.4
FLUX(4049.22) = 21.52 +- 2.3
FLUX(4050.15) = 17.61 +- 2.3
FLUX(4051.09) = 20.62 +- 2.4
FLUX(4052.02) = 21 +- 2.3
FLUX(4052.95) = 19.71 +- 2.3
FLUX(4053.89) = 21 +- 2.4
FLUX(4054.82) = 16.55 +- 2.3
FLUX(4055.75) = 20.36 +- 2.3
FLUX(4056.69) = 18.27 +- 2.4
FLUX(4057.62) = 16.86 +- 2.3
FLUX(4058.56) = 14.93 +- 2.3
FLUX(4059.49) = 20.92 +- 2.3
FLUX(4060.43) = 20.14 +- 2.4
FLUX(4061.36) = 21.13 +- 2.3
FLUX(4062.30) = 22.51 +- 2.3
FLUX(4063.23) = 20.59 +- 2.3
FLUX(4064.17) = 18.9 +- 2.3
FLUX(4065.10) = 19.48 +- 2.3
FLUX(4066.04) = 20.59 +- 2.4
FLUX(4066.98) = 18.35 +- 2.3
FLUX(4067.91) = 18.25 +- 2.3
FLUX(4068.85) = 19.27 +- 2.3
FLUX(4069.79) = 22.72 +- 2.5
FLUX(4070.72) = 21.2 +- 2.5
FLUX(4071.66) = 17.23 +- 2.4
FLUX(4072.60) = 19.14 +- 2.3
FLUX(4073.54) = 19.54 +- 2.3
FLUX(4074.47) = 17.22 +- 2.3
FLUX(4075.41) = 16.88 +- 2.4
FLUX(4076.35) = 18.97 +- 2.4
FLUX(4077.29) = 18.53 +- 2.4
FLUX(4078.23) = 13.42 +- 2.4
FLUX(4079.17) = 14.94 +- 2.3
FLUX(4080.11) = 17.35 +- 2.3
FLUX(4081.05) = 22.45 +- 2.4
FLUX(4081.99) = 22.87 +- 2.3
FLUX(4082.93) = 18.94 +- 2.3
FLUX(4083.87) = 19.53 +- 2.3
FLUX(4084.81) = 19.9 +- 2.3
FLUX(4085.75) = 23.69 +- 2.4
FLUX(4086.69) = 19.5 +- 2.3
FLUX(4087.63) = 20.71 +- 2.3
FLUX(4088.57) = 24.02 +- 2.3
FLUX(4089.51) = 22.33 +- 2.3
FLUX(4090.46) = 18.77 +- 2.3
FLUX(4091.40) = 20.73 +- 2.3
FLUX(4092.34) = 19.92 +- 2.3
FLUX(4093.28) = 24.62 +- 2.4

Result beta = 1.97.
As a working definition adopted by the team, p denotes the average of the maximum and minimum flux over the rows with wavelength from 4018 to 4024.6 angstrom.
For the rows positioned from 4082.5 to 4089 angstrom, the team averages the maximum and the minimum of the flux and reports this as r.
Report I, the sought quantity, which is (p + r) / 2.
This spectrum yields 20.7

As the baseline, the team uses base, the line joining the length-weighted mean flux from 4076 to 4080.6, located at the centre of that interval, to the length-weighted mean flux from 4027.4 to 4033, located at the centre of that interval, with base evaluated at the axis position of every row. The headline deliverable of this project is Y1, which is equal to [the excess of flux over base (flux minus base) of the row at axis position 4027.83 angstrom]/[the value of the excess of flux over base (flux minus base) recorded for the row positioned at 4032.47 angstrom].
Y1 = -0.5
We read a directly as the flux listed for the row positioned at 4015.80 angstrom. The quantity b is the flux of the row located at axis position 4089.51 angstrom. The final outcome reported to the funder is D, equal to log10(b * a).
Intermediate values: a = 16.24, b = 22.33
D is 2.56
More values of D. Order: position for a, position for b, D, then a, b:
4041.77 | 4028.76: 2.65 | 19.56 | 22.73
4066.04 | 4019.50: 2.62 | 20.59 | 20.23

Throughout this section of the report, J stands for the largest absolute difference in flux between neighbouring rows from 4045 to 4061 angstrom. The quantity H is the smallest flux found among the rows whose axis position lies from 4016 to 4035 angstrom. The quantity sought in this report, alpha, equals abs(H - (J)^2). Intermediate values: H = 14.97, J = 6.0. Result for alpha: 21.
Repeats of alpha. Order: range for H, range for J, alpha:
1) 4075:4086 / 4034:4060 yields 22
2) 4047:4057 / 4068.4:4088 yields 10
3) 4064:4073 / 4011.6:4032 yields 55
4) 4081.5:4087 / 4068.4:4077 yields 3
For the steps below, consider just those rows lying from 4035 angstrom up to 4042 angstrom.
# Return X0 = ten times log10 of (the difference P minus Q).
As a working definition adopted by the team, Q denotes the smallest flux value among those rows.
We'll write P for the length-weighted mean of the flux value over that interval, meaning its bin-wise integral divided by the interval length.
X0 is 4.3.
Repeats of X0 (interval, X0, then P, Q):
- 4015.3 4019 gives 3.0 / 18.2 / 16.24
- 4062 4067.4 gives 2.2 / 20.0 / 18.35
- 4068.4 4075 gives 3.5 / 19.5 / 17.22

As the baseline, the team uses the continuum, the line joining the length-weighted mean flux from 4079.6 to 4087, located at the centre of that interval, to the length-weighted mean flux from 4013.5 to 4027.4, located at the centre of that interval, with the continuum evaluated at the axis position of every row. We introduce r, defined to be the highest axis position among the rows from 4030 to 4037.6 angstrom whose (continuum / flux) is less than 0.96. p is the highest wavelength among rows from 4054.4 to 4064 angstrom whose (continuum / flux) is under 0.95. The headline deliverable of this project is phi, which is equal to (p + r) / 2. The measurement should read 4049.7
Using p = 4062.30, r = 4037.12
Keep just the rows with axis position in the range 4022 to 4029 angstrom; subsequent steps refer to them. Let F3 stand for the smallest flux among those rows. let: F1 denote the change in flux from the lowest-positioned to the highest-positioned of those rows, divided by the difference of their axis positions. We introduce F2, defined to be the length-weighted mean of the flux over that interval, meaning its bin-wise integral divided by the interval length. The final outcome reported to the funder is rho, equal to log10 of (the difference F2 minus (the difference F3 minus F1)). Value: 0.67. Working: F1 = 0.72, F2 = 19.0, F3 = 15.07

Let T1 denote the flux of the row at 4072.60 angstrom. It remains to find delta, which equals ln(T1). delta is 2.95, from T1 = 19.14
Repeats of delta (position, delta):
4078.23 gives 2.60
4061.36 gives 3.05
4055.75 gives 3.01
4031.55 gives 3.05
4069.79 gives 3.12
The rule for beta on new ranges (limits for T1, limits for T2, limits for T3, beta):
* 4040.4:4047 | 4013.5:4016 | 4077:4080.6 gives 2.09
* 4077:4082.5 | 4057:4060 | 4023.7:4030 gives 1.91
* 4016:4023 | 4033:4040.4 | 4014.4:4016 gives 2.26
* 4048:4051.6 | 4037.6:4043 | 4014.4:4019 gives 2.13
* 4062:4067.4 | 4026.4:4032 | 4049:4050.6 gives 2.05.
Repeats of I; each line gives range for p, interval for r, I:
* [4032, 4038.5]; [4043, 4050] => 19.1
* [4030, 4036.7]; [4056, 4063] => 18.4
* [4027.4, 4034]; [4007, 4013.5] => 19.3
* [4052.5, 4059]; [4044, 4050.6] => 18.9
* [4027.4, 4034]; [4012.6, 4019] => 17.9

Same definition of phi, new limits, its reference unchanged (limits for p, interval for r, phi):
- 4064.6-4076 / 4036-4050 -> 4059.5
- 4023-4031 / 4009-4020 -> 4024.6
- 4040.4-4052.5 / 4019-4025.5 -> 4036.7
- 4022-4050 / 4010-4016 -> 4031.6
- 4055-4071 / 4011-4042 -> 4055.3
